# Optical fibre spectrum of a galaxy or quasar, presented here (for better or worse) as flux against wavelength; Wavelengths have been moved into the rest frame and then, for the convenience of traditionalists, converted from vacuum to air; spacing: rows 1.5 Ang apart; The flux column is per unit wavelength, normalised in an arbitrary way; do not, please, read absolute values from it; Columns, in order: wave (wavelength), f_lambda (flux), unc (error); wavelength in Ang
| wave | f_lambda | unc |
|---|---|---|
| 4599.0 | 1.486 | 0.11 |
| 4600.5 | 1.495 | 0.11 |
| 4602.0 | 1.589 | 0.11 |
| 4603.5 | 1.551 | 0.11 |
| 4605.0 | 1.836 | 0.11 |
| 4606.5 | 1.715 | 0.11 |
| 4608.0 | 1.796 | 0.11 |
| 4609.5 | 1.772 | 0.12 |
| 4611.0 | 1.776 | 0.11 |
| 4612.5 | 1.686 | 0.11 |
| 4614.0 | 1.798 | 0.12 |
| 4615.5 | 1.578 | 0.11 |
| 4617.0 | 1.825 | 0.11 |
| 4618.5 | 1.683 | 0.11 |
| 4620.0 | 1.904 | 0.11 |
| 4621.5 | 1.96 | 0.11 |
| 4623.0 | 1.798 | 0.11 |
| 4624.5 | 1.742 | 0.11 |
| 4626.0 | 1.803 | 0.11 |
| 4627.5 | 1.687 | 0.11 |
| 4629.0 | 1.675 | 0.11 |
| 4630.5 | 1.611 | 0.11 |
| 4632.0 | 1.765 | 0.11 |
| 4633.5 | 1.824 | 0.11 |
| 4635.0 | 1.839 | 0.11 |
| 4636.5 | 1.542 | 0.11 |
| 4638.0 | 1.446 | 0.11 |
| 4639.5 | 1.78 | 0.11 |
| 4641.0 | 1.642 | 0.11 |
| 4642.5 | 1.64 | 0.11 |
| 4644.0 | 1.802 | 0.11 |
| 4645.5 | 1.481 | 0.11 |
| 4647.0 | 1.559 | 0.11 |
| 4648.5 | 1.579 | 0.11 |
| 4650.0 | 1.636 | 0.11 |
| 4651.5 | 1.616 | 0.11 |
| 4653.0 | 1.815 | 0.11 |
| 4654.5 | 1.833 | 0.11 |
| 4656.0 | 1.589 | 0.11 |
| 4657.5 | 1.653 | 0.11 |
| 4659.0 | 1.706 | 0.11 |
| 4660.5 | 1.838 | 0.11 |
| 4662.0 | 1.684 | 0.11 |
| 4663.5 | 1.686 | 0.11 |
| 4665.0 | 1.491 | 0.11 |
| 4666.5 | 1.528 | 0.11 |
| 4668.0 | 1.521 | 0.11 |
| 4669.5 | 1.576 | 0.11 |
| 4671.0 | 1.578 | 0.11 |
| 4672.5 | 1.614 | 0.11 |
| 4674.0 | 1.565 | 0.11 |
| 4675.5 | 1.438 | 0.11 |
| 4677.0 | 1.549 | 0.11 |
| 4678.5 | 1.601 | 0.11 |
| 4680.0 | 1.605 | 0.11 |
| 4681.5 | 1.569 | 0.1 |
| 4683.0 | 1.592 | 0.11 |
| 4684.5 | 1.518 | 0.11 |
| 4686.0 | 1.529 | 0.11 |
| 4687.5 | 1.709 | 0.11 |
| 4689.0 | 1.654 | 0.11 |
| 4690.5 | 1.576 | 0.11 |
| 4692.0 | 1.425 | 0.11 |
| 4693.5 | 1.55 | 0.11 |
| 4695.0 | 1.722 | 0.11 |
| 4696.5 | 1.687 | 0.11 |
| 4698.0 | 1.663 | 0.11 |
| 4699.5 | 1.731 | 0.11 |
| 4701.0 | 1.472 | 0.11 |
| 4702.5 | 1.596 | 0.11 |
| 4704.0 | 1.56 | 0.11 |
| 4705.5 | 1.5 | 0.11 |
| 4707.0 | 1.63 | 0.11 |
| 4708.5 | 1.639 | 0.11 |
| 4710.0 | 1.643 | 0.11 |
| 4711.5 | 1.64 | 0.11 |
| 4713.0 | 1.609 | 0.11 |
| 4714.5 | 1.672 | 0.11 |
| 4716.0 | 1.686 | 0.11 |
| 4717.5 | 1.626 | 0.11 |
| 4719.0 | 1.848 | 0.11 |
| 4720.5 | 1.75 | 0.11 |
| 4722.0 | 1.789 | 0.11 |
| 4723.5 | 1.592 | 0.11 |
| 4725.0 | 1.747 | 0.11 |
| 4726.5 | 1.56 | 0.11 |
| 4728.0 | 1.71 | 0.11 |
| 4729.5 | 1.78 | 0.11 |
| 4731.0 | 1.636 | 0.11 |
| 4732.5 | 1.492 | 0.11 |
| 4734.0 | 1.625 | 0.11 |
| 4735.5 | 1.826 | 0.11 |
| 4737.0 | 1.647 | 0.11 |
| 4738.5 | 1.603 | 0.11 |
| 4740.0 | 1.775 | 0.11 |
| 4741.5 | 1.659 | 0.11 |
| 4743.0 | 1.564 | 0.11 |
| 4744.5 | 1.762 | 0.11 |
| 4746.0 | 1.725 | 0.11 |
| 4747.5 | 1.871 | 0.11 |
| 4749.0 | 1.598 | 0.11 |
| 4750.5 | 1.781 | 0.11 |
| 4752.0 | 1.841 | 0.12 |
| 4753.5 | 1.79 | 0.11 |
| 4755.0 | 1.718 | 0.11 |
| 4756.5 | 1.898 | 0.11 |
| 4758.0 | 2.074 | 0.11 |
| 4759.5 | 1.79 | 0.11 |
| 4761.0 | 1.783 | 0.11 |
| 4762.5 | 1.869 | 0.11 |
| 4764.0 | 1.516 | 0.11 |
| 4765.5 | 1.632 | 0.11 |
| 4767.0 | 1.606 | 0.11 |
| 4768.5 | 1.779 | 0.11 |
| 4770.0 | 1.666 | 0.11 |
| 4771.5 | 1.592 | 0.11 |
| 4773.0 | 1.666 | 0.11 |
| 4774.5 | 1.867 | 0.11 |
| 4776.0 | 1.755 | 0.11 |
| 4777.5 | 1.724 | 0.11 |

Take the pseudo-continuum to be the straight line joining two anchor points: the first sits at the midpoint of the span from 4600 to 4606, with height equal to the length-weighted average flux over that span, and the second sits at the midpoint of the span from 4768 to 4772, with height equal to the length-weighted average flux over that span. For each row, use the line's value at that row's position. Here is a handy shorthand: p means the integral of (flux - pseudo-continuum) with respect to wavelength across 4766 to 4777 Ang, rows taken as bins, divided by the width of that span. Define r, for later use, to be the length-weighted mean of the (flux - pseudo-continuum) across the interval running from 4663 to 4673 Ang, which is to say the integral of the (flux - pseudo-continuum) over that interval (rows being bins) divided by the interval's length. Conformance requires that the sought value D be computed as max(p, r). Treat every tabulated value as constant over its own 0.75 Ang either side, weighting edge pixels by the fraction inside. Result 0.025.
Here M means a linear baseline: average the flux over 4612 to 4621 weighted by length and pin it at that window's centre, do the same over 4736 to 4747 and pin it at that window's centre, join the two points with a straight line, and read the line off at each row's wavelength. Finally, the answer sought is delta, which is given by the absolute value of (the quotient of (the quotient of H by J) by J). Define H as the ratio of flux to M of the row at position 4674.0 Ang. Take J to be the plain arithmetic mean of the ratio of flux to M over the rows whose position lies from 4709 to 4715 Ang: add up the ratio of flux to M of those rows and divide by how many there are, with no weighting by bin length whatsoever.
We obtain 0.98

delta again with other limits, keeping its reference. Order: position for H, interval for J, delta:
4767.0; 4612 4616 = 1.04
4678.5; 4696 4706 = 1.06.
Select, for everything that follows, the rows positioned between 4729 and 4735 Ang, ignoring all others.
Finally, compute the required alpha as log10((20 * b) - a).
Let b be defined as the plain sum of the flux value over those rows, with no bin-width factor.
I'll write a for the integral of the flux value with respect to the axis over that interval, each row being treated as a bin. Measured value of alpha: 2.08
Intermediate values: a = 9.8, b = 6.5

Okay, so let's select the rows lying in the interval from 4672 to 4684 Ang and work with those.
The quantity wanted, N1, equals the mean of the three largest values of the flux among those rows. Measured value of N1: 1.61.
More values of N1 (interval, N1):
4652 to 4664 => 1.83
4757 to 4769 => 1.91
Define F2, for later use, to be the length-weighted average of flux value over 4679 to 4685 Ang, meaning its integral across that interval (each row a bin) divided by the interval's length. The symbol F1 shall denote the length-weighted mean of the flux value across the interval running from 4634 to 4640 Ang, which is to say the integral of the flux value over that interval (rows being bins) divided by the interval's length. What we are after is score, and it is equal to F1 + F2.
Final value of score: 3.23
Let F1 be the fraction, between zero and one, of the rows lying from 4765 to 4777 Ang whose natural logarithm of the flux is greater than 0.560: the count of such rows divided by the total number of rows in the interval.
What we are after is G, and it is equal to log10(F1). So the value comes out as -0.43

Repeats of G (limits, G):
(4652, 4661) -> -0.30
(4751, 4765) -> -0.11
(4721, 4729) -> -0.70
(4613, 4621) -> -0.22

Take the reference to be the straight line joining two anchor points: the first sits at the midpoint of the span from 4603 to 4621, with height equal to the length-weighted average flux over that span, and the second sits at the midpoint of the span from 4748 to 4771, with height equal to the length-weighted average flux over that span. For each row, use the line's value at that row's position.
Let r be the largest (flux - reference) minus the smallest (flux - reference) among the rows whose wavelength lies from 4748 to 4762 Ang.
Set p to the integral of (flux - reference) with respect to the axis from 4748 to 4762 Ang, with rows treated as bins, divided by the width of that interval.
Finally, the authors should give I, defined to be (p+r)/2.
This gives 0.265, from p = 0.05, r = 0.48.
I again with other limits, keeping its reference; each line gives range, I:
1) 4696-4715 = 0.061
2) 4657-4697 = 0.130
